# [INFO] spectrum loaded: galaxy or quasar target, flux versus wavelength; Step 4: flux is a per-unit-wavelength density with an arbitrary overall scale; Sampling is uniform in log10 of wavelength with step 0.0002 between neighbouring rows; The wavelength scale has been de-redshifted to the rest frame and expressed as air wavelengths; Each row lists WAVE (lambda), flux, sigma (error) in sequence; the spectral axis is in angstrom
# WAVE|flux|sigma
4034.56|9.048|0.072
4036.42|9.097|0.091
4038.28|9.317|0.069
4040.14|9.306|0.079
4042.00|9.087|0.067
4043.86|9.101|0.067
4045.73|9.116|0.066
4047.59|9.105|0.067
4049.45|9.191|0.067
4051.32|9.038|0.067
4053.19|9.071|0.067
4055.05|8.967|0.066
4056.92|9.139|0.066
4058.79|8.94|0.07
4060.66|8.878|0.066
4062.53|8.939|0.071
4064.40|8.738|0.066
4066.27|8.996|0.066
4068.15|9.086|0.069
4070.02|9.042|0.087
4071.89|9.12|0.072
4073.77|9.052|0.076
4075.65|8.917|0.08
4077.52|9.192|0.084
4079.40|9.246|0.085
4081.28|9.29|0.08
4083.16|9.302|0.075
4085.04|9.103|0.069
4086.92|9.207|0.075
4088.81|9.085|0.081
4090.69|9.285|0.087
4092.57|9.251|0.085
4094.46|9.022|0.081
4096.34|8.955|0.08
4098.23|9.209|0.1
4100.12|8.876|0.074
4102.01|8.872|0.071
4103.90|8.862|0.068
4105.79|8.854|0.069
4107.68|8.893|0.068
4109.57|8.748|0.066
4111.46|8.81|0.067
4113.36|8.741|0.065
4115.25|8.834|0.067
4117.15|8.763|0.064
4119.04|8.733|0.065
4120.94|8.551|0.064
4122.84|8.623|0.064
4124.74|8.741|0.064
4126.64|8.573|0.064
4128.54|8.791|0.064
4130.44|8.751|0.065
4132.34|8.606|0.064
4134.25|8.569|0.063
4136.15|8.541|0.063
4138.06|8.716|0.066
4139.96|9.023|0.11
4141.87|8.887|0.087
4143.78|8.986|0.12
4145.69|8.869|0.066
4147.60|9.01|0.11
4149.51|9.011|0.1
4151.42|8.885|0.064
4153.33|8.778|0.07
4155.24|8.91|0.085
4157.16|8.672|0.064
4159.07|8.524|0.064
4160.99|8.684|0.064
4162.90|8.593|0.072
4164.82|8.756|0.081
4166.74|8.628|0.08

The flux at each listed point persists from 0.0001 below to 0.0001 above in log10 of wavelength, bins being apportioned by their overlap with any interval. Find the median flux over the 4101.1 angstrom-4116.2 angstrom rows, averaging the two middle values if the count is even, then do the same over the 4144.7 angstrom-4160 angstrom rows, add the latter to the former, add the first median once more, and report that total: 26.6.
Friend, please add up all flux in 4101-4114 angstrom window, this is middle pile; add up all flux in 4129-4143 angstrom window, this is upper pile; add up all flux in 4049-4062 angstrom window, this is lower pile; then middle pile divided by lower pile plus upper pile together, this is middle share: 0.497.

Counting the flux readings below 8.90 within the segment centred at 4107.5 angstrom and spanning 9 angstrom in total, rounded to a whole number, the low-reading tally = 5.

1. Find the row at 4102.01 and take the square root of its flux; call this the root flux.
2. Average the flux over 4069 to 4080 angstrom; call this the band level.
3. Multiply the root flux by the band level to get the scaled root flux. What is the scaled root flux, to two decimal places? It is 27.09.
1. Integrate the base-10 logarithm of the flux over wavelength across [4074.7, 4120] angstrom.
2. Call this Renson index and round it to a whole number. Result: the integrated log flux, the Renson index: 43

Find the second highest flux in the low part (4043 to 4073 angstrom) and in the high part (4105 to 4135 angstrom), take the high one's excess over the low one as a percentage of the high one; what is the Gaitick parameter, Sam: -3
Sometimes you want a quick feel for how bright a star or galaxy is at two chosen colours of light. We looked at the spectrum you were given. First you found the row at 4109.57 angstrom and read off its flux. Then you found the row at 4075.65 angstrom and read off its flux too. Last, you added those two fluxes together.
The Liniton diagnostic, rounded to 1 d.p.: 17.7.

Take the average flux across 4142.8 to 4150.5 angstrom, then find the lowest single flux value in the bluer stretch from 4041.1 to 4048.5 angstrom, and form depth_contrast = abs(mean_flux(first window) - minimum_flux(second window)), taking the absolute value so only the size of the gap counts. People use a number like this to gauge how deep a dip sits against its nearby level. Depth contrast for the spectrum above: 0.12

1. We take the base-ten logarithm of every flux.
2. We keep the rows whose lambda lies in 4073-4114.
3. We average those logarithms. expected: 0.956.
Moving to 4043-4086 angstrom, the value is 0.957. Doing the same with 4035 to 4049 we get 0.962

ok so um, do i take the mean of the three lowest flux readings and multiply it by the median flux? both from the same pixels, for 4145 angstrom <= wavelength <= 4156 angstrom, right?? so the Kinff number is 79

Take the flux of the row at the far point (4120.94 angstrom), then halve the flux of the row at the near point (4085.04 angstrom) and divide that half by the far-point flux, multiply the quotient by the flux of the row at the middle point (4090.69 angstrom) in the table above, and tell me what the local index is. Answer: 4.94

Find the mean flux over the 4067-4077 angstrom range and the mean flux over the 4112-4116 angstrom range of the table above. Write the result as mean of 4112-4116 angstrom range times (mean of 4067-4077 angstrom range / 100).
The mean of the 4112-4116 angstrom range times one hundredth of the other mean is 0.795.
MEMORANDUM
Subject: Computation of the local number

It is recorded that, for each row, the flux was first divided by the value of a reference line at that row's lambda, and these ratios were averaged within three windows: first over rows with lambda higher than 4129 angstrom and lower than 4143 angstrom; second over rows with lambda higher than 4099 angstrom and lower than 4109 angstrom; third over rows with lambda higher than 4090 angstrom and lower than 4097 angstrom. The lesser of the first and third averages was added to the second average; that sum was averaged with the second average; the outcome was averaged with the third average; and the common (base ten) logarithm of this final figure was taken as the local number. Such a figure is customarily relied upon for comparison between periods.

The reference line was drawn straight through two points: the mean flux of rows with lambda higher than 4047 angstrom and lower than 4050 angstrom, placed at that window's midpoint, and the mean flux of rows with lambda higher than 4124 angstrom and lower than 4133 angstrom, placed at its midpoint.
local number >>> 0.103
